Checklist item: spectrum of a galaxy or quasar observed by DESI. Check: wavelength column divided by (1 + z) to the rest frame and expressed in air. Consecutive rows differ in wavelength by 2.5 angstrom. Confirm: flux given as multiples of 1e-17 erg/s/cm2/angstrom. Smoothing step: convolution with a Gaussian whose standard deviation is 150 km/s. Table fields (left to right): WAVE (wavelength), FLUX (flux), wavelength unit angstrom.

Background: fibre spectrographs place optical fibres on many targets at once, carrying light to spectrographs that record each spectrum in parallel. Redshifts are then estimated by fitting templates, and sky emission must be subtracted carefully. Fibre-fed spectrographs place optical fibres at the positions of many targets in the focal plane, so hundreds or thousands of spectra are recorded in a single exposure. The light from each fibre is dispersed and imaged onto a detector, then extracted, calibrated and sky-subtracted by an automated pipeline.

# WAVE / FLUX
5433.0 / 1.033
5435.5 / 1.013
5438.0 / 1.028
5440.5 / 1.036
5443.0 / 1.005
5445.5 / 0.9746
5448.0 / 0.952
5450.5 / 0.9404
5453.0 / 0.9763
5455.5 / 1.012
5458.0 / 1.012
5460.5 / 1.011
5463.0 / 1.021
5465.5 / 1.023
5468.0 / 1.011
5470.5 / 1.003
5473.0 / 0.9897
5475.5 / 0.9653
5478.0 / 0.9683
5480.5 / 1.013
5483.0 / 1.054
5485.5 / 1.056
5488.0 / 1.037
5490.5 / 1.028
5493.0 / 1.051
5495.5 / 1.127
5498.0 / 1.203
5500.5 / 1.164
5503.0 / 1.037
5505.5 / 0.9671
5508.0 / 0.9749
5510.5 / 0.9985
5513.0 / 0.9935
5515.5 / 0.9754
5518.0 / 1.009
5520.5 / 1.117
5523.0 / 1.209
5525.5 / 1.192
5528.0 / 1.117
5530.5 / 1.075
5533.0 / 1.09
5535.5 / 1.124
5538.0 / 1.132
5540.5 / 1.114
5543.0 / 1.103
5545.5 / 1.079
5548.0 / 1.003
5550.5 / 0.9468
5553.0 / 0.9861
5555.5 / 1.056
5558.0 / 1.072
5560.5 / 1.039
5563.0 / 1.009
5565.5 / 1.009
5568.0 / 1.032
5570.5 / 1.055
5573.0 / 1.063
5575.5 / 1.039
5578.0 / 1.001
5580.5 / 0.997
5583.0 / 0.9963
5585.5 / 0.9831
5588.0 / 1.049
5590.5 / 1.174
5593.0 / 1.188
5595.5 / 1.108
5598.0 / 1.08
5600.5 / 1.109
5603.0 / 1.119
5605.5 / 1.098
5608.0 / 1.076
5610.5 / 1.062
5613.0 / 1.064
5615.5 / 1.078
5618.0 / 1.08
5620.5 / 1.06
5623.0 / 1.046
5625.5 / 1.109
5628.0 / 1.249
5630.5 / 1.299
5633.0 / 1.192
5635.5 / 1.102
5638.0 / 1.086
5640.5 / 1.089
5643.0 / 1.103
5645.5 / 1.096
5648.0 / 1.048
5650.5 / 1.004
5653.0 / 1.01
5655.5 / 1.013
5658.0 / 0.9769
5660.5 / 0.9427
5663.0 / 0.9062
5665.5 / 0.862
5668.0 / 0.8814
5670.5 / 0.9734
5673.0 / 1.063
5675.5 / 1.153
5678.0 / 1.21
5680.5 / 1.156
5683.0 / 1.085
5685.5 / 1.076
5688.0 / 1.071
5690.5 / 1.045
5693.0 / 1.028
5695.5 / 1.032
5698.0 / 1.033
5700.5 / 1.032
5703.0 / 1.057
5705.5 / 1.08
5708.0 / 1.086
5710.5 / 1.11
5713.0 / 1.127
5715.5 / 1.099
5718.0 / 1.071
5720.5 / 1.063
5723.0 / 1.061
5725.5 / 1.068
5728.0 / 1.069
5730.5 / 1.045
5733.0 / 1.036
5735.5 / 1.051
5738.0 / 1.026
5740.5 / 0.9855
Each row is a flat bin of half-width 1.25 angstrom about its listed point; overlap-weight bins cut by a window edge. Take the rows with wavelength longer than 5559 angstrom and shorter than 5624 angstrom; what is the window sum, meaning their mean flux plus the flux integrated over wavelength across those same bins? 70.1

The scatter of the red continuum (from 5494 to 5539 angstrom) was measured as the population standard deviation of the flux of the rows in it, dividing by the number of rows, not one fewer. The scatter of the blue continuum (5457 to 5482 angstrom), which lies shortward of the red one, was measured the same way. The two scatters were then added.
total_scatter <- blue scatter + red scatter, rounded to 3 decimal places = 0.100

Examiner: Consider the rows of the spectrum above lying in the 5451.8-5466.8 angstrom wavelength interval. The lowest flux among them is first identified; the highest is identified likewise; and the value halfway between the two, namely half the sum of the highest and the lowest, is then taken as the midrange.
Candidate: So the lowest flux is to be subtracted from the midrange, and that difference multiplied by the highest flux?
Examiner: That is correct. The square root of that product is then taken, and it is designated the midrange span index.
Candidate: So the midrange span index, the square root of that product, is 0.15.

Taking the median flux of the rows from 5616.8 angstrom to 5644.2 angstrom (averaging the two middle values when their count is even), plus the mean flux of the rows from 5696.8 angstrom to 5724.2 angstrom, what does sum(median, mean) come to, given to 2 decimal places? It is 2.18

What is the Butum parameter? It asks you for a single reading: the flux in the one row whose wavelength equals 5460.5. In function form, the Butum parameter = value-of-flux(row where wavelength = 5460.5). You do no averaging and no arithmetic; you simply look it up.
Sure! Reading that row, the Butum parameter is 1.011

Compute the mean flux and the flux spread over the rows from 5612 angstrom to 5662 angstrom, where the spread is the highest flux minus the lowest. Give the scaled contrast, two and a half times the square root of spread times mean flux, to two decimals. 1.55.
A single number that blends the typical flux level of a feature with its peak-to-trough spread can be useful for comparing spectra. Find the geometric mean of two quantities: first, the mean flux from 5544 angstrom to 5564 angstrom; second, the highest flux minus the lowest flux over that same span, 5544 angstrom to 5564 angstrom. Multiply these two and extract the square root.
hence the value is 0.37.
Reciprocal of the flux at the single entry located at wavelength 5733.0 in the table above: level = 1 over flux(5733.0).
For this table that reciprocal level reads 0.97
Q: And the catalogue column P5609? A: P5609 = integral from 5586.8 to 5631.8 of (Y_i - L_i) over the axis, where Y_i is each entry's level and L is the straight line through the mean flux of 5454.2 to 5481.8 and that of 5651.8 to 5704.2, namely 4.2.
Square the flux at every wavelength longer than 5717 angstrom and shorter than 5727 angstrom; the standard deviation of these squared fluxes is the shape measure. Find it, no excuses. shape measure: 0.01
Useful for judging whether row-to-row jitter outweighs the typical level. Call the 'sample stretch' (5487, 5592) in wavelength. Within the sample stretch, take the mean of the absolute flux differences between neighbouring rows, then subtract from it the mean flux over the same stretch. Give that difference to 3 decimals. -1.019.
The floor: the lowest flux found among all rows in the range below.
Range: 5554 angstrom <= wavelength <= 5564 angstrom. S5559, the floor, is 1.009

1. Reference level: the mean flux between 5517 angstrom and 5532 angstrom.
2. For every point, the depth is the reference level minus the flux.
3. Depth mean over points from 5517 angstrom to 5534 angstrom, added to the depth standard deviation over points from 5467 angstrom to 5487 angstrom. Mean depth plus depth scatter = 0.04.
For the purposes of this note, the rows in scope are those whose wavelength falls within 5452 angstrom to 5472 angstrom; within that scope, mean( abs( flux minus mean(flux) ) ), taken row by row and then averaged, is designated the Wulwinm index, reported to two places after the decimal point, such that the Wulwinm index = 0.01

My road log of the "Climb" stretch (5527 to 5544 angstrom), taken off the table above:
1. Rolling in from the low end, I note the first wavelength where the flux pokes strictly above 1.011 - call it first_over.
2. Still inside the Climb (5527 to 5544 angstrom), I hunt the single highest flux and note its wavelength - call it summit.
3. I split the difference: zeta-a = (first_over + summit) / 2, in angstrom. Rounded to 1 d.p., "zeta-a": 5533.0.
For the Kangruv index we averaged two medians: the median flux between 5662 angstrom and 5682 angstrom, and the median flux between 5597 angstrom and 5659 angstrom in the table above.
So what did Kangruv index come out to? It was 1.05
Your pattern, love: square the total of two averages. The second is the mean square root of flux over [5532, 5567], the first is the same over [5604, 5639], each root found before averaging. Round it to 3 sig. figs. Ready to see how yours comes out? 4.33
